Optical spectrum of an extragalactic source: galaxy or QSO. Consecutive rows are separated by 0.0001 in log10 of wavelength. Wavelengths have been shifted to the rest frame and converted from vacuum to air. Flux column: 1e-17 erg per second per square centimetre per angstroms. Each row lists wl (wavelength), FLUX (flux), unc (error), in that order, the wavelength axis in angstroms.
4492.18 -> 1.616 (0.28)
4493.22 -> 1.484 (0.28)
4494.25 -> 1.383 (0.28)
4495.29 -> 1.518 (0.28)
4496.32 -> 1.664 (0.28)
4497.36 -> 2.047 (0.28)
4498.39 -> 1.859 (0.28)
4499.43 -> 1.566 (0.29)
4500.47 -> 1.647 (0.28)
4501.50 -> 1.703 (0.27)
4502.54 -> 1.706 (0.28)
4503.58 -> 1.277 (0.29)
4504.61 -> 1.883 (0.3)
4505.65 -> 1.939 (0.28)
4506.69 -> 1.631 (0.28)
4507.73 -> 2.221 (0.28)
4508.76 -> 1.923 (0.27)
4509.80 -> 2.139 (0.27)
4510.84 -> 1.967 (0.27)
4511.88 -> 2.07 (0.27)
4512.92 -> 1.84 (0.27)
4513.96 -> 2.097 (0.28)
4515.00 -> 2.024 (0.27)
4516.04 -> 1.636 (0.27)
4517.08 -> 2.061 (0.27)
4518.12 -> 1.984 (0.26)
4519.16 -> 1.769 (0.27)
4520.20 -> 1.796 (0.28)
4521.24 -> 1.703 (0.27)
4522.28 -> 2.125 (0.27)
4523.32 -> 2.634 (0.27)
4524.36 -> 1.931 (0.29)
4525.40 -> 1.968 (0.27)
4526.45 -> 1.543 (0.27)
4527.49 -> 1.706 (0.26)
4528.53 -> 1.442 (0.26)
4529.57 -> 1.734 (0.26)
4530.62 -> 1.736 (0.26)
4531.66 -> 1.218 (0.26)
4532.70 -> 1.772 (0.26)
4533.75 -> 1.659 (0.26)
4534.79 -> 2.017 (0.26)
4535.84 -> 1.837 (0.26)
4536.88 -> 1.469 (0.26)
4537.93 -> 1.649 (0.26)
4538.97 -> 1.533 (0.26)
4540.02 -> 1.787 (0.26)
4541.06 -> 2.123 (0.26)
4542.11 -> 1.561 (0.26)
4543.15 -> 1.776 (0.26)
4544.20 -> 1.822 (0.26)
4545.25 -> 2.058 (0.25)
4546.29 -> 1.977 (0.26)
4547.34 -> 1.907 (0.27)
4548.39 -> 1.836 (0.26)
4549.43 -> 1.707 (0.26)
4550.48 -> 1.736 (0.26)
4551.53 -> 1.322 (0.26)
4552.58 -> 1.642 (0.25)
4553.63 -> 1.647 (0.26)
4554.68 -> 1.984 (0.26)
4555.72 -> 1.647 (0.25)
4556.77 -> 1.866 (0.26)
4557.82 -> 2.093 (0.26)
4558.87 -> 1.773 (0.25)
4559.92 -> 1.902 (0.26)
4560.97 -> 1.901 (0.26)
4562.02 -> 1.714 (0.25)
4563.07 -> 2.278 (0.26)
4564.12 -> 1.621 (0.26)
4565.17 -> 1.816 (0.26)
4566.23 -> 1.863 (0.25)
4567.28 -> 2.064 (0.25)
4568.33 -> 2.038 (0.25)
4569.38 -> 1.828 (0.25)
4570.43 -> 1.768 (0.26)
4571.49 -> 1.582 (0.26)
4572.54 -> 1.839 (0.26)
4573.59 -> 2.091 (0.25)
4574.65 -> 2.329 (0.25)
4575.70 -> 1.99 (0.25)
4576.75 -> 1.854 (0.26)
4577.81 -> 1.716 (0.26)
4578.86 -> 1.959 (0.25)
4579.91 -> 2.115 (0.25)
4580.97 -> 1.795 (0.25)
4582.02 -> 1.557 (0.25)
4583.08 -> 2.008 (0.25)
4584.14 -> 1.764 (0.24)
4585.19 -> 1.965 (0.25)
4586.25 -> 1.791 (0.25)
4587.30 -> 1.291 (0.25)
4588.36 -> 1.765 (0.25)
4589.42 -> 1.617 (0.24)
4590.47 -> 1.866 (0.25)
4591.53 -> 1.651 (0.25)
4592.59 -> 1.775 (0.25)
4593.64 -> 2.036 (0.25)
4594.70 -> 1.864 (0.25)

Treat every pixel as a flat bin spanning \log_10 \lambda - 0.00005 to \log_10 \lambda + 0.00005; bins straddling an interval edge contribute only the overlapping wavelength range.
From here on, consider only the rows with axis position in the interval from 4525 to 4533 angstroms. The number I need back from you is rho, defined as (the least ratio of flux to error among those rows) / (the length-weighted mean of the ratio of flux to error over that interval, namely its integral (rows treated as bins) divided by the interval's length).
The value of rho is 0.75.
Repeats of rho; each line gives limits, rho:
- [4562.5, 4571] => 0.83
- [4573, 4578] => 0.83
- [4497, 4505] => 0.73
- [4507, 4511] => 0.95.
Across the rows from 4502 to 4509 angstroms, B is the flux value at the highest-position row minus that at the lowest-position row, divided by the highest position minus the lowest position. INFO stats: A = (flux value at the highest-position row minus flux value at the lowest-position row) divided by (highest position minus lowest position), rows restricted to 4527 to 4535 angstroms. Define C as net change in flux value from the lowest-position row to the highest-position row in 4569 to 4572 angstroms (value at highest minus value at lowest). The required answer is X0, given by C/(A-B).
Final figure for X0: -31.9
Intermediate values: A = 0.04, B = 0.03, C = -0.2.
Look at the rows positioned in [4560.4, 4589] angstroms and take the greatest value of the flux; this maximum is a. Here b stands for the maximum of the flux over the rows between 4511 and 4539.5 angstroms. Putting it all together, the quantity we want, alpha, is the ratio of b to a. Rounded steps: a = 2.329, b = 2.634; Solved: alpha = 1.13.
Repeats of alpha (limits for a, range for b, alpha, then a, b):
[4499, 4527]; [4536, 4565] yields 0.86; 2.634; 2.278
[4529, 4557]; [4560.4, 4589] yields 1.10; 2.123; 2.329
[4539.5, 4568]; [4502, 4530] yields 1.16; 2.278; 2.634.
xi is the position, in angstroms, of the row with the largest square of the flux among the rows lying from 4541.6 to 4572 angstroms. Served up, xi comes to 4563.07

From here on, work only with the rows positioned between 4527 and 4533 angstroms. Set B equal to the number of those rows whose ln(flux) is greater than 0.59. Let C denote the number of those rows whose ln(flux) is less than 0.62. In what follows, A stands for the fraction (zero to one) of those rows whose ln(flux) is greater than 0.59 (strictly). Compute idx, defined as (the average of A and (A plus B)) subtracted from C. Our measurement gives 6.0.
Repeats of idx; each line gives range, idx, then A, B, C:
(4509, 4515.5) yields -3.0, 1.0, 6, 1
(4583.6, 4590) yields 4.3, 0.2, 1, 5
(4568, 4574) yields 1.3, 0.7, 4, 4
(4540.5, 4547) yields 0.3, 0.7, 4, 3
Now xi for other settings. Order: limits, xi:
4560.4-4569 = 4563.07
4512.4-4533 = 4523.32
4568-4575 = 4574.65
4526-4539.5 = 4534.79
